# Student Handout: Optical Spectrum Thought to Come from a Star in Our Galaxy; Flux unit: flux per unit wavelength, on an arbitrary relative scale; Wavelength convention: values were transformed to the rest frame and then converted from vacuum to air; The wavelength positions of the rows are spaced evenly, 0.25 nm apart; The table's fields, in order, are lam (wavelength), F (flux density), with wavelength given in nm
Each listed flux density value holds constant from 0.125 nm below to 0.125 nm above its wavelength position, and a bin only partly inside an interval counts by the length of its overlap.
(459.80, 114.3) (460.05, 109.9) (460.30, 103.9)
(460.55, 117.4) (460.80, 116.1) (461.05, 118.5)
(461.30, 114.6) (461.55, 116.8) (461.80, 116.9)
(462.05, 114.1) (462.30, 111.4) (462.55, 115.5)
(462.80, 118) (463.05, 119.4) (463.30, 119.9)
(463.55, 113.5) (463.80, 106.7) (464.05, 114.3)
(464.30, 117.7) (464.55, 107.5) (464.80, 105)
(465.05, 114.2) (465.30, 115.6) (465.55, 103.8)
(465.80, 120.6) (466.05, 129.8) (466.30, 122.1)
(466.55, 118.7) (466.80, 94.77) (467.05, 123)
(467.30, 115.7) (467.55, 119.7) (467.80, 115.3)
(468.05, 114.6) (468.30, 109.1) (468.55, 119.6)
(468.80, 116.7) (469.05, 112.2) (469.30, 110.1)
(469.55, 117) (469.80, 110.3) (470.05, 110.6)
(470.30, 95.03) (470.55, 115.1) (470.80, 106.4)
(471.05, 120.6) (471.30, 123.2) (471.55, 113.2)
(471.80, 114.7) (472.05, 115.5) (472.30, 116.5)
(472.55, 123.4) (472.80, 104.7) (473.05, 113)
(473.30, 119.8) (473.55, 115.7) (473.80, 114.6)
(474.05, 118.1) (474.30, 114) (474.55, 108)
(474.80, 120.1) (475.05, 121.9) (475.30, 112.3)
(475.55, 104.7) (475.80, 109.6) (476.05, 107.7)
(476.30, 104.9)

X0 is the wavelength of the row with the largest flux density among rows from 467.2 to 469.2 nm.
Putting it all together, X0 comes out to 467.55 nm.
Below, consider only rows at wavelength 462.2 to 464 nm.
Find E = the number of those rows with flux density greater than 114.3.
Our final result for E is 4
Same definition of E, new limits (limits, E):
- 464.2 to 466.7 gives 6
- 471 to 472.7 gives 6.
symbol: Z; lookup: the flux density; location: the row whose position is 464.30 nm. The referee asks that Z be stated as 117.7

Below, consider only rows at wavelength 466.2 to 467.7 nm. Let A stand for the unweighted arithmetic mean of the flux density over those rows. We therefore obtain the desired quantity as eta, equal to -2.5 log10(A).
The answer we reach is -5.16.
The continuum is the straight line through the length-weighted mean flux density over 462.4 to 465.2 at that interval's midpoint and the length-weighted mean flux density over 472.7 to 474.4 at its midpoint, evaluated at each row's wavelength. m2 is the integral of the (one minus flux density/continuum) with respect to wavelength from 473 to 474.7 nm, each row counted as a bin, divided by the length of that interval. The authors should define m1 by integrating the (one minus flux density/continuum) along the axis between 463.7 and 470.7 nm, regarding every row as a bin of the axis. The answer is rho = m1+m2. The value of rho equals 0.03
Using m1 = 0.04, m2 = -0.004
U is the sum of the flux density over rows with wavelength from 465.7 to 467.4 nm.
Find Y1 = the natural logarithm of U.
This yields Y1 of 6.71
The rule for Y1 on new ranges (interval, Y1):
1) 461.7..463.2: 6.54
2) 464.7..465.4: 5.81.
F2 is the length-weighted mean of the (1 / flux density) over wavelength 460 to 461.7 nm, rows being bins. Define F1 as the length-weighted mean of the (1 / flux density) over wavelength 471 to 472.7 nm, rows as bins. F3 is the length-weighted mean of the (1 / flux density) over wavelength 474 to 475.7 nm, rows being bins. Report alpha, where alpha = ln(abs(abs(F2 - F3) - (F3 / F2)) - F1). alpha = -0.006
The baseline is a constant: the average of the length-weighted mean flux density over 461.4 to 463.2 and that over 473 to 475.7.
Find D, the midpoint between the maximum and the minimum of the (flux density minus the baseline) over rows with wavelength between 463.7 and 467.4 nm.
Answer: -3.1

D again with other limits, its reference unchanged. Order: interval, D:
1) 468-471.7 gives -6.3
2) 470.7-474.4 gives -1.3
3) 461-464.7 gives -2.1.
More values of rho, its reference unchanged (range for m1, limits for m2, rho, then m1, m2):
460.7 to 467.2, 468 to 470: -0.06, -0.07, 0.005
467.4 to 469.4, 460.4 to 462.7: -0.03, -0.01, -0.017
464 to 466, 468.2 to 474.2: 0.02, 0.02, 0.002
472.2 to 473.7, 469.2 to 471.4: 0.01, -0.01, 0.020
